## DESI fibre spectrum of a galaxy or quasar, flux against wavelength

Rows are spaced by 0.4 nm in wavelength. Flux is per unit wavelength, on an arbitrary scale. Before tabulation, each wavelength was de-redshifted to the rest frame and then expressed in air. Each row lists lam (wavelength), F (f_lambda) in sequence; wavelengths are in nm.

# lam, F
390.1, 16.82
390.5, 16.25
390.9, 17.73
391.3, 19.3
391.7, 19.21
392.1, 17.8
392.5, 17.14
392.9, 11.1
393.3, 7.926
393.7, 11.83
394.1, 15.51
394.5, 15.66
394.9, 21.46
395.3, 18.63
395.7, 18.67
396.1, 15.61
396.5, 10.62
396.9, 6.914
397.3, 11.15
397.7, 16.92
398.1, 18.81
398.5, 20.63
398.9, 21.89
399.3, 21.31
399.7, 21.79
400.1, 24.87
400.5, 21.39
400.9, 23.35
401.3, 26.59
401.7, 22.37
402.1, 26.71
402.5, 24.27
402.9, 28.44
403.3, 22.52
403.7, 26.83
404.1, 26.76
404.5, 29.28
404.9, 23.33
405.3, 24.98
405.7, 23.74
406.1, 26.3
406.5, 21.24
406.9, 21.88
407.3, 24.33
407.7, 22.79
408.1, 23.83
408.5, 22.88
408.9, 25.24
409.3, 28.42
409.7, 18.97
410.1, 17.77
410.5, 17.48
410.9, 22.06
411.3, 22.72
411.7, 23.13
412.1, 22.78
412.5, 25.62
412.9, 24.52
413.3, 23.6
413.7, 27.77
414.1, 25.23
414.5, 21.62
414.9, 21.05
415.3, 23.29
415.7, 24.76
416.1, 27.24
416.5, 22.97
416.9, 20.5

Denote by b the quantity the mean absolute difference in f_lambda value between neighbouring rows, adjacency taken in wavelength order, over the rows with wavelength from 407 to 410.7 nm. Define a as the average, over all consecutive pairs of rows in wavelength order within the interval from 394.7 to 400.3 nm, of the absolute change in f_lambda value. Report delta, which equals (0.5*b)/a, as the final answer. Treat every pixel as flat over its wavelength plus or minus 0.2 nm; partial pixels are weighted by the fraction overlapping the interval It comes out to 0.482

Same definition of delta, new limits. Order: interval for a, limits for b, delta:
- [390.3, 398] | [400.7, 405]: 0.636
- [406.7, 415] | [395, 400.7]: 0.598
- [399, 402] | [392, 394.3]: 0.636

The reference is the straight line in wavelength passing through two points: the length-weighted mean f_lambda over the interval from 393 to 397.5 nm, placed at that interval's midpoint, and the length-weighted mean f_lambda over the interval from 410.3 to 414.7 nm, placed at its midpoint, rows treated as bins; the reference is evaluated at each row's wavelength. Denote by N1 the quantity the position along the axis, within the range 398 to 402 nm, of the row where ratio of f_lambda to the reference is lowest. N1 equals 398.1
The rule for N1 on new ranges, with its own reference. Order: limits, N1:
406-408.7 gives 406.5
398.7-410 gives 409.7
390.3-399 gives 396.9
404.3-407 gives 406.5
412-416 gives 414.9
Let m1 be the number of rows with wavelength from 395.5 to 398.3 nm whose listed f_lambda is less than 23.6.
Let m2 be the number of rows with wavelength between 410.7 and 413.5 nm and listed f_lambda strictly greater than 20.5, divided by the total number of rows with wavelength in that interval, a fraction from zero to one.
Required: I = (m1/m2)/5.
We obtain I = 1.40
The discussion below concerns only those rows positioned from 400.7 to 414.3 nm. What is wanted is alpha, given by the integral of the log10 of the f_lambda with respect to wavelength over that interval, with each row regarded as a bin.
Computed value 19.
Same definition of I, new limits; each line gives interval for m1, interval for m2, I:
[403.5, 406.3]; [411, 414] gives 0.20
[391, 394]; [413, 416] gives 1.40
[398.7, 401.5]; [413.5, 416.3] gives 1.00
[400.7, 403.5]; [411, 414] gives 0.60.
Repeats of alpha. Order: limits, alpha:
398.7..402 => 4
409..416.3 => 10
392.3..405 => 16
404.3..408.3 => 6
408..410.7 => 4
